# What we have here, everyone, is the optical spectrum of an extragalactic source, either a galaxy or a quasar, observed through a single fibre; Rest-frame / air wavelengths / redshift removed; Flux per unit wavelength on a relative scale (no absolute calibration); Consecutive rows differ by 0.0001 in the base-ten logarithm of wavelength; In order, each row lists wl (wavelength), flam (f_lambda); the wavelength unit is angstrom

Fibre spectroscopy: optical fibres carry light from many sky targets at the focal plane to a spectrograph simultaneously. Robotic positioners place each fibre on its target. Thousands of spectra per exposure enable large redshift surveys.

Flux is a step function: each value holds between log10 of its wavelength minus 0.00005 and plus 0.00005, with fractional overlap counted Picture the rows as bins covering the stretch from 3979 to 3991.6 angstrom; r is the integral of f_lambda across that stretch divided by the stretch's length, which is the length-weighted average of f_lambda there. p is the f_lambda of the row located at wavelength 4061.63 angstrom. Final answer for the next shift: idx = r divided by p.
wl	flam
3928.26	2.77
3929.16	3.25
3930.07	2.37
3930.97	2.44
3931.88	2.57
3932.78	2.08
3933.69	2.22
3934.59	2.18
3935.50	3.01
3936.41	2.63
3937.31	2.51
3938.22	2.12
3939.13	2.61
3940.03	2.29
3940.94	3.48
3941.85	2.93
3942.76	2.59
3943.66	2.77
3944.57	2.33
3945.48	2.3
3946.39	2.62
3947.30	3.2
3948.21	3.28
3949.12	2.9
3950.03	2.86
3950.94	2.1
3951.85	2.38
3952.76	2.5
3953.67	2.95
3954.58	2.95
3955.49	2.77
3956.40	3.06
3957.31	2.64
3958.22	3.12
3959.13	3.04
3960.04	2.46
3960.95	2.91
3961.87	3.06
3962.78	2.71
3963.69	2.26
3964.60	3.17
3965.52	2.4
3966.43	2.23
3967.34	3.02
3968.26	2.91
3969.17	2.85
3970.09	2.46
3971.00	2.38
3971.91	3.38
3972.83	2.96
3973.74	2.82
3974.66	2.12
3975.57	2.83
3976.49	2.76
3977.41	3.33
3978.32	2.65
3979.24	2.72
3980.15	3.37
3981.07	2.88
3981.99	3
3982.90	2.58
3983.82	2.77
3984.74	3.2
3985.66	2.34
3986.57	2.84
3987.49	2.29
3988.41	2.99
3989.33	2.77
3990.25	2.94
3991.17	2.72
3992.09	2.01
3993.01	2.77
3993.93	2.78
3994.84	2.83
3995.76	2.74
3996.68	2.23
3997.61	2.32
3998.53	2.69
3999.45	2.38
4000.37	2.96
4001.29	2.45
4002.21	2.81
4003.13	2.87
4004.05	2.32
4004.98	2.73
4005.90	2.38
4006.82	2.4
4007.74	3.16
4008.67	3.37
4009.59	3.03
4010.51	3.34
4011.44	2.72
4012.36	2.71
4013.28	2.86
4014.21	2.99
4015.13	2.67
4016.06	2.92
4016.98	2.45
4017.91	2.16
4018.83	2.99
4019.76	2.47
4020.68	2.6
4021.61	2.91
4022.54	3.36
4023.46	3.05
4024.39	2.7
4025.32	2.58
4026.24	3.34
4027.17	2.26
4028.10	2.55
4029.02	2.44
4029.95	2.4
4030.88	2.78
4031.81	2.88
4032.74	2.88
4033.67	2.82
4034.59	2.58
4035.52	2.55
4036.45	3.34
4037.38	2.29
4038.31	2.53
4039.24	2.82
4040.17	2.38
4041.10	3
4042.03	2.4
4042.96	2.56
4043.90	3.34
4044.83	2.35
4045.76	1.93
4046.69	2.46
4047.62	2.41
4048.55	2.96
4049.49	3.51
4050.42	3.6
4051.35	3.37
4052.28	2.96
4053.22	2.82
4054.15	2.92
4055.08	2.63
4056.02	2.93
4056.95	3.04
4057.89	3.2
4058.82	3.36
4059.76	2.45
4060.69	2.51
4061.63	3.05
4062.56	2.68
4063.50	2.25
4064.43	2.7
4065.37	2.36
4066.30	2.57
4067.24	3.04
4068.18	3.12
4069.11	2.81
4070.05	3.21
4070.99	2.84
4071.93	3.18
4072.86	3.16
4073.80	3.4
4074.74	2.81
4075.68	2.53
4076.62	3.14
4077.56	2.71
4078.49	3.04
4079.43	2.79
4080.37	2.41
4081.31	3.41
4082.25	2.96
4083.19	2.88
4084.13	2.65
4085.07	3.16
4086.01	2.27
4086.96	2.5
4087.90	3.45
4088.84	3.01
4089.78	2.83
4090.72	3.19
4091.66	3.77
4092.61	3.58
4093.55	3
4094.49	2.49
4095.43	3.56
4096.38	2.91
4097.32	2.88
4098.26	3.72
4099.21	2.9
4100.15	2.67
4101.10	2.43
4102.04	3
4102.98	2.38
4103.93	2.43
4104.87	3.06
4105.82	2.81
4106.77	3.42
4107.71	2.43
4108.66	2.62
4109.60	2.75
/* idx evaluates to 0.92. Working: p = 3.05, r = 2.82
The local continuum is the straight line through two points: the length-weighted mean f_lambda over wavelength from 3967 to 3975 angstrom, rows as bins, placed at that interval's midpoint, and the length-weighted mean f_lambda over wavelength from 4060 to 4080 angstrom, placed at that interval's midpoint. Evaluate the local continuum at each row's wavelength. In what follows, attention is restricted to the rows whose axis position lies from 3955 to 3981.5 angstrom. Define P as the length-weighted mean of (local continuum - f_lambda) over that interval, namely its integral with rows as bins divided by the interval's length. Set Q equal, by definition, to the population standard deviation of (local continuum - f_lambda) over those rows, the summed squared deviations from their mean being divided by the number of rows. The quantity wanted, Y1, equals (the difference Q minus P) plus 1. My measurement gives 1.37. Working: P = -0.03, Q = 0.332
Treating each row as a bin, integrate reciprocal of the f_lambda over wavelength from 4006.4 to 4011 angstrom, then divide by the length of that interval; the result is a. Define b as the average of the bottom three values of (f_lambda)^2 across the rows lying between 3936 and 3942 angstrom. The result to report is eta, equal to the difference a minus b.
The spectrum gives -5.0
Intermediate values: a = 0.331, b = 5.3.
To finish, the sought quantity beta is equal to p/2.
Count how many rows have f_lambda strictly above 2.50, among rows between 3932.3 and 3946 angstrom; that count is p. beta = 4.0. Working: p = 8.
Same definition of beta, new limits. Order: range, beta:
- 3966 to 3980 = 5.5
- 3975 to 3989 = 6.5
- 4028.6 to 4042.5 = 5.0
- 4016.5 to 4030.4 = 4.5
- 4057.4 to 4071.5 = 6.0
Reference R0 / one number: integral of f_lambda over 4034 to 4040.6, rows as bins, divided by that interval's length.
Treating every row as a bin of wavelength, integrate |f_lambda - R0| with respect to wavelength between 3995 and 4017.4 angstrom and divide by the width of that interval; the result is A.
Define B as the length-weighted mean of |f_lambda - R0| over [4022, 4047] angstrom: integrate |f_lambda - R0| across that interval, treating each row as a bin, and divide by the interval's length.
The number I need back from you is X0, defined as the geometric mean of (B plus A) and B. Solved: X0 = 0.41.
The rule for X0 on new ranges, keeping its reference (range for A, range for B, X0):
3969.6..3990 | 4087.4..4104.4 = 0.59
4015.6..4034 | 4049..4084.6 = 0.47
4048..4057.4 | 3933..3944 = 0.48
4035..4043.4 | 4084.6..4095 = 0.62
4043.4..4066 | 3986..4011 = 0.44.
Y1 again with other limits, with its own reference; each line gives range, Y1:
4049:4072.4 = 1.43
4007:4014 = 1.46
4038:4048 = 1.10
